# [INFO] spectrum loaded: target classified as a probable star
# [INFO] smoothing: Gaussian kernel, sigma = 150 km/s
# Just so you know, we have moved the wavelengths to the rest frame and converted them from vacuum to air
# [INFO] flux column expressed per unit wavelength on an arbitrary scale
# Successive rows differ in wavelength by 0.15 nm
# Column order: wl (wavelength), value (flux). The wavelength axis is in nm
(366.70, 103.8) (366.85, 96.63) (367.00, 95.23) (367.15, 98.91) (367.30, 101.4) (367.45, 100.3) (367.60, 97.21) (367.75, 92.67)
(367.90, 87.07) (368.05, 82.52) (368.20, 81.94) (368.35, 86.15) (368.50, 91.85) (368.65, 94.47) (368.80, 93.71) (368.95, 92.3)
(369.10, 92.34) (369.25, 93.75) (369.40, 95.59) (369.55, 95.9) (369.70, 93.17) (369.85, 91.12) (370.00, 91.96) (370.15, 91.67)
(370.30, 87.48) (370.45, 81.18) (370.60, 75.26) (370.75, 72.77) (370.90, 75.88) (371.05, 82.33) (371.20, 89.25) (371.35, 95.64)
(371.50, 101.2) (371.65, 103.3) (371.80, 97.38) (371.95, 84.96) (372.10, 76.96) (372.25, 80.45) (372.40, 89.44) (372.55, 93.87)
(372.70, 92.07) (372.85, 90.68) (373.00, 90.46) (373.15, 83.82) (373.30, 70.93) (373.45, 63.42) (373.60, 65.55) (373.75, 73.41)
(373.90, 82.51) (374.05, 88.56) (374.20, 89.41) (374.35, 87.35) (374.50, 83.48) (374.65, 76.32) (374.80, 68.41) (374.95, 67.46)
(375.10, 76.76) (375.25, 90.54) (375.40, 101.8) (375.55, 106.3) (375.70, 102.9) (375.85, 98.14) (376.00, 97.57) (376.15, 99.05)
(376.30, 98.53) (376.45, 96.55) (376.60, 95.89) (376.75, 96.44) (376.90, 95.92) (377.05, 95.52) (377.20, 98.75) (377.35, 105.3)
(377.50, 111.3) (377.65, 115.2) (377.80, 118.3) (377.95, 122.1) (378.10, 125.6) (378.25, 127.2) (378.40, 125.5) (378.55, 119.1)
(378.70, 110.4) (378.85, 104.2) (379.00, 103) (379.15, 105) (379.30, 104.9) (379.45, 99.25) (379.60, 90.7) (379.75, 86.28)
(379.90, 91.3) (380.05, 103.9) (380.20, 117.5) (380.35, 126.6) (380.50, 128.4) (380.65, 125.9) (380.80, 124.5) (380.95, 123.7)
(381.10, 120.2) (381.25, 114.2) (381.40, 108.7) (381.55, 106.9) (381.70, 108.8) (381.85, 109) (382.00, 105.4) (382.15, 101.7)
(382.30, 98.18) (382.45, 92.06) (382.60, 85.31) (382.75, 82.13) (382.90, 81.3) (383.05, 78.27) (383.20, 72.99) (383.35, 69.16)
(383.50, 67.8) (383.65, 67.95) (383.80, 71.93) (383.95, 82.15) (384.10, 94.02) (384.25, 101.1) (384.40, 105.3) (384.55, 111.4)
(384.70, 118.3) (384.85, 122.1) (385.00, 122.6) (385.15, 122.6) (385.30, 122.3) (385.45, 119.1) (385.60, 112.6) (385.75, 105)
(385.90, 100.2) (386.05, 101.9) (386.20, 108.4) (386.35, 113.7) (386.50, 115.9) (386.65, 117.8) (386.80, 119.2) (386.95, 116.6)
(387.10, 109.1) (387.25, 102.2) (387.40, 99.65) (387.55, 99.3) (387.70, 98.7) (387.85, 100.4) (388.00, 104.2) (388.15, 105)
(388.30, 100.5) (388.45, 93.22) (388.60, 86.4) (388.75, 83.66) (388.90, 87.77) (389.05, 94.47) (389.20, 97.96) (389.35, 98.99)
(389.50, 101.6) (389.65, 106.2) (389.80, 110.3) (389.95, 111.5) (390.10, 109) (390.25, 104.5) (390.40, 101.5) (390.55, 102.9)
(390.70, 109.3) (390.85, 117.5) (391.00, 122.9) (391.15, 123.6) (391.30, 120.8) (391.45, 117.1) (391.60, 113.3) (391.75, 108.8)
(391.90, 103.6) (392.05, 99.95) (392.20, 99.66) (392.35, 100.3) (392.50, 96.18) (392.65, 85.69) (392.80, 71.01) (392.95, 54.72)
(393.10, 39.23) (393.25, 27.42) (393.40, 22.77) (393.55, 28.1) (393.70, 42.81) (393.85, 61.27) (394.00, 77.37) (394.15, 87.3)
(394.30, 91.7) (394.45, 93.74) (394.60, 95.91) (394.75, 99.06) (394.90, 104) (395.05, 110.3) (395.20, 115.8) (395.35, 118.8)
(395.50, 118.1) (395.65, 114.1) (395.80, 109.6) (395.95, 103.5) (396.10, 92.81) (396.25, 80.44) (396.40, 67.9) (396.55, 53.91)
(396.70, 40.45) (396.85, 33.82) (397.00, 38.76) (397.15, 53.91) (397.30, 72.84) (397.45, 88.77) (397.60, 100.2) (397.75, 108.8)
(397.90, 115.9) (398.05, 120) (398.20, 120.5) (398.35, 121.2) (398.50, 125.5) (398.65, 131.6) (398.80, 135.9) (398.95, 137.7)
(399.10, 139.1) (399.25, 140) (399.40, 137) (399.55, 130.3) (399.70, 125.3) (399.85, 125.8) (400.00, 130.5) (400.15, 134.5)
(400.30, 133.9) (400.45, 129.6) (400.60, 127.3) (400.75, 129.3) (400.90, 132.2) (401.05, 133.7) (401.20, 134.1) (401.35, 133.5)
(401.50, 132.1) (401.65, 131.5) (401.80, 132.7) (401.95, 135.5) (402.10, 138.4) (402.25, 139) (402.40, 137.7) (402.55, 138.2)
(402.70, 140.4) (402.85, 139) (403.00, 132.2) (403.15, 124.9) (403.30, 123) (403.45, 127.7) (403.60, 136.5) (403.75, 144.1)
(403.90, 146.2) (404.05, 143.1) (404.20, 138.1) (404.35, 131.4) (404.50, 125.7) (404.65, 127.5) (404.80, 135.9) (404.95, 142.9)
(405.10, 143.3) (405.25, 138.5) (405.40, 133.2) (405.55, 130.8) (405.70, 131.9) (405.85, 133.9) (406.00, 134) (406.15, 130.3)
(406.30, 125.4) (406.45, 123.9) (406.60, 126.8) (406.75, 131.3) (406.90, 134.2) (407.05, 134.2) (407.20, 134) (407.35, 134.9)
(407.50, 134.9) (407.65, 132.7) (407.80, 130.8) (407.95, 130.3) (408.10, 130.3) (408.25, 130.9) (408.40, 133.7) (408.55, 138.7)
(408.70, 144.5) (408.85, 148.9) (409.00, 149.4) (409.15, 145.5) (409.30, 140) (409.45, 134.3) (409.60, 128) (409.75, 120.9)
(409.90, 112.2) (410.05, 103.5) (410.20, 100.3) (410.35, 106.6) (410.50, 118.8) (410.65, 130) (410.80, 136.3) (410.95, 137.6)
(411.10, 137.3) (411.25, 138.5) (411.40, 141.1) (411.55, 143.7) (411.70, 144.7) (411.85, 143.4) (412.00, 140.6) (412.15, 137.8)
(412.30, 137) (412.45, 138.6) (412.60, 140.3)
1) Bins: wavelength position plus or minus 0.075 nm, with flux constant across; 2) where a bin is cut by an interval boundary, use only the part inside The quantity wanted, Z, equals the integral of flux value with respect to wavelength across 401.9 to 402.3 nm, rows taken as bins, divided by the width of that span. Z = 138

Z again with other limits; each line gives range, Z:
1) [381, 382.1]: 111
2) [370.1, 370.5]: 87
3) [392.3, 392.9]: 86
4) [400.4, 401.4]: 131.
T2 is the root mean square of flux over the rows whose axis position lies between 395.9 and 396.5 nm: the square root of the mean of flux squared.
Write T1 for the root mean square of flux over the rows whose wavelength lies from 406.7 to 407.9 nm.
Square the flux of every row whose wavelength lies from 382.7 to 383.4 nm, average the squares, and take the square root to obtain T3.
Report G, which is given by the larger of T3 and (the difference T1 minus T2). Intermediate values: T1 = 133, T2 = 87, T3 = 77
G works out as 77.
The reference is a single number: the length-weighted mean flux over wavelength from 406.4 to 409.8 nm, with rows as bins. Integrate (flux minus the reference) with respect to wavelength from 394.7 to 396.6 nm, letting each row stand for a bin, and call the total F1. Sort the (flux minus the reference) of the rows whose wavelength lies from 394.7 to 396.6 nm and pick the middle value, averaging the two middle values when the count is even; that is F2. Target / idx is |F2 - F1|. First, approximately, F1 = -66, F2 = -31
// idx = 36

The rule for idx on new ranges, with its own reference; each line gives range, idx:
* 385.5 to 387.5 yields 25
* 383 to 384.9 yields 34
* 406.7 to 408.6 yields 2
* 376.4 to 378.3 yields 21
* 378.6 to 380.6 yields 27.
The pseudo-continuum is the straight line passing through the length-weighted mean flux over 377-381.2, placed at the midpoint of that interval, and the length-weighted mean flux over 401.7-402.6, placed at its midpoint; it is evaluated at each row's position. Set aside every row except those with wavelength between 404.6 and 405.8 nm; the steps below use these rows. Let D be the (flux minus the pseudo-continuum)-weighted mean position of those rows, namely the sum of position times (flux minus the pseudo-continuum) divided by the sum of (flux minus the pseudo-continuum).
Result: 405.26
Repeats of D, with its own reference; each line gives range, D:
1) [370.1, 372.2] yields 371.04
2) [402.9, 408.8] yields 406.28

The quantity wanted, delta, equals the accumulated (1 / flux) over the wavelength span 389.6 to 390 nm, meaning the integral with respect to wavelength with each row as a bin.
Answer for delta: 0.004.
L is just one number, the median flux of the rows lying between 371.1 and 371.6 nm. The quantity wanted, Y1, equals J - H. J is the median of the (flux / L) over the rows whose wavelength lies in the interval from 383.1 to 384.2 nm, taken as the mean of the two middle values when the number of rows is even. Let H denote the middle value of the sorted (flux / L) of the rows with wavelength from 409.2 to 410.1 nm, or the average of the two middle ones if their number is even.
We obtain -0.55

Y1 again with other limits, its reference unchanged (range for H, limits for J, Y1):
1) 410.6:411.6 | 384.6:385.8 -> -0.18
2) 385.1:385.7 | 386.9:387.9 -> -0.21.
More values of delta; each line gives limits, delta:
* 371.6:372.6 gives 0.011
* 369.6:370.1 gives 0.005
